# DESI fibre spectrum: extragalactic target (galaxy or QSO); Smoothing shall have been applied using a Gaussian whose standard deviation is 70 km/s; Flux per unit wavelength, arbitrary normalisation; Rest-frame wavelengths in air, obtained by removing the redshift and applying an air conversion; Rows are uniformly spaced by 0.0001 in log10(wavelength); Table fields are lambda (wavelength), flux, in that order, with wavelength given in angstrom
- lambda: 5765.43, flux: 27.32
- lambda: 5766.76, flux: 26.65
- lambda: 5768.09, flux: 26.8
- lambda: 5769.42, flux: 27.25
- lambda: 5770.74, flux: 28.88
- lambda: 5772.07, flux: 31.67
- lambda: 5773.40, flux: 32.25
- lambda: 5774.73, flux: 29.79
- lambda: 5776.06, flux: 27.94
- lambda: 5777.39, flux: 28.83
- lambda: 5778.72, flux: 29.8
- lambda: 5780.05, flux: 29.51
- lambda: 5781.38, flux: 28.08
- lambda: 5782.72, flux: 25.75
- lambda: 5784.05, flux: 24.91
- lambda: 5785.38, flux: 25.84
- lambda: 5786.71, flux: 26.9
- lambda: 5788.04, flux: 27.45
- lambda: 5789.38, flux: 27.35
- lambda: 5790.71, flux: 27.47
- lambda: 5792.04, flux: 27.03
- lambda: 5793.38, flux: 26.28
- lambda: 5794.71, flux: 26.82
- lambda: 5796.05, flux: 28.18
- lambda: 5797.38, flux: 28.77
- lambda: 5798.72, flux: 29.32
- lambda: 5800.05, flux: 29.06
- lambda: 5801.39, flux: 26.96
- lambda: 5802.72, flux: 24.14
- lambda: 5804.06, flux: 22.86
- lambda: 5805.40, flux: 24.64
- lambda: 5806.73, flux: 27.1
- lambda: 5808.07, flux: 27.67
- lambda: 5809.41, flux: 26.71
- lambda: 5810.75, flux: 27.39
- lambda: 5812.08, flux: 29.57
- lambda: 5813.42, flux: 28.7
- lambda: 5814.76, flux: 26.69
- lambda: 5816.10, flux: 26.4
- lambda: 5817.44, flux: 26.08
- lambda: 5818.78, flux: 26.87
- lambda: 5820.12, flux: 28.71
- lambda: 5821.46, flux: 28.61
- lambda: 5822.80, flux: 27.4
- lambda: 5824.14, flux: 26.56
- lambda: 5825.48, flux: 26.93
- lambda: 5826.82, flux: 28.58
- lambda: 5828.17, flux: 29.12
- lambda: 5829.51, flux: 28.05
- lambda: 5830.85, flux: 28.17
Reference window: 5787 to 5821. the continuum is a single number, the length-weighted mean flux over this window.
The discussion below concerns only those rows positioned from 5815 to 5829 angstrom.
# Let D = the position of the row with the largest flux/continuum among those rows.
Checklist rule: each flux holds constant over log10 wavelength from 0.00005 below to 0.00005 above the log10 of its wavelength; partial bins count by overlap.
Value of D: 5828.17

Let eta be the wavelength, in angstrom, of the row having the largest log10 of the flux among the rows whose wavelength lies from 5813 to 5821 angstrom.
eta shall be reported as 5820.12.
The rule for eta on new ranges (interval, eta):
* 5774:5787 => 5778.72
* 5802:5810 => 5808.07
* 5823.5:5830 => 5828.17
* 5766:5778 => 5773.40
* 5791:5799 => 5798.72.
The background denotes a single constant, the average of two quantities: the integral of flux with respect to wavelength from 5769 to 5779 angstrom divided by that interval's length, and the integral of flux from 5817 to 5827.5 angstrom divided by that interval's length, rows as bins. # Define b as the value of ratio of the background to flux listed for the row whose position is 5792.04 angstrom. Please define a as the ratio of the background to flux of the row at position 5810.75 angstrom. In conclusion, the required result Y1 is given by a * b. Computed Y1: 1.10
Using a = 1.04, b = 1.06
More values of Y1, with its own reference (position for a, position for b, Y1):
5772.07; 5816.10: 0.98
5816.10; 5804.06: 1.35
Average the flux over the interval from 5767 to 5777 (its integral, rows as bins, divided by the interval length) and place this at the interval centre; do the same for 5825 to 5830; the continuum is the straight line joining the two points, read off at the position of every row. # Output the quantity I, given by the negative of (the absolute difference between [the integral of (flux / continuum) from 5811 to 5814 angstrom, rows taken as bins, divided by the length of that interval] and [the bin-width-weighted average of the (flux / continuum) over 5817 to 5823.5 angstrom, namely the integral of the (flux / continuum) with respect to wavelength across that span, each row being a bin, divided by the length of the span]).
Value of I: -0.044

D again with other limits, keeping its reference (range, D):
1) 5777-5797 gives 5778.72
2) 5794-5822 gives 5812.08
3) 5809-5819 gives 5812.08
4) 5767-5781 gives 5773.40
